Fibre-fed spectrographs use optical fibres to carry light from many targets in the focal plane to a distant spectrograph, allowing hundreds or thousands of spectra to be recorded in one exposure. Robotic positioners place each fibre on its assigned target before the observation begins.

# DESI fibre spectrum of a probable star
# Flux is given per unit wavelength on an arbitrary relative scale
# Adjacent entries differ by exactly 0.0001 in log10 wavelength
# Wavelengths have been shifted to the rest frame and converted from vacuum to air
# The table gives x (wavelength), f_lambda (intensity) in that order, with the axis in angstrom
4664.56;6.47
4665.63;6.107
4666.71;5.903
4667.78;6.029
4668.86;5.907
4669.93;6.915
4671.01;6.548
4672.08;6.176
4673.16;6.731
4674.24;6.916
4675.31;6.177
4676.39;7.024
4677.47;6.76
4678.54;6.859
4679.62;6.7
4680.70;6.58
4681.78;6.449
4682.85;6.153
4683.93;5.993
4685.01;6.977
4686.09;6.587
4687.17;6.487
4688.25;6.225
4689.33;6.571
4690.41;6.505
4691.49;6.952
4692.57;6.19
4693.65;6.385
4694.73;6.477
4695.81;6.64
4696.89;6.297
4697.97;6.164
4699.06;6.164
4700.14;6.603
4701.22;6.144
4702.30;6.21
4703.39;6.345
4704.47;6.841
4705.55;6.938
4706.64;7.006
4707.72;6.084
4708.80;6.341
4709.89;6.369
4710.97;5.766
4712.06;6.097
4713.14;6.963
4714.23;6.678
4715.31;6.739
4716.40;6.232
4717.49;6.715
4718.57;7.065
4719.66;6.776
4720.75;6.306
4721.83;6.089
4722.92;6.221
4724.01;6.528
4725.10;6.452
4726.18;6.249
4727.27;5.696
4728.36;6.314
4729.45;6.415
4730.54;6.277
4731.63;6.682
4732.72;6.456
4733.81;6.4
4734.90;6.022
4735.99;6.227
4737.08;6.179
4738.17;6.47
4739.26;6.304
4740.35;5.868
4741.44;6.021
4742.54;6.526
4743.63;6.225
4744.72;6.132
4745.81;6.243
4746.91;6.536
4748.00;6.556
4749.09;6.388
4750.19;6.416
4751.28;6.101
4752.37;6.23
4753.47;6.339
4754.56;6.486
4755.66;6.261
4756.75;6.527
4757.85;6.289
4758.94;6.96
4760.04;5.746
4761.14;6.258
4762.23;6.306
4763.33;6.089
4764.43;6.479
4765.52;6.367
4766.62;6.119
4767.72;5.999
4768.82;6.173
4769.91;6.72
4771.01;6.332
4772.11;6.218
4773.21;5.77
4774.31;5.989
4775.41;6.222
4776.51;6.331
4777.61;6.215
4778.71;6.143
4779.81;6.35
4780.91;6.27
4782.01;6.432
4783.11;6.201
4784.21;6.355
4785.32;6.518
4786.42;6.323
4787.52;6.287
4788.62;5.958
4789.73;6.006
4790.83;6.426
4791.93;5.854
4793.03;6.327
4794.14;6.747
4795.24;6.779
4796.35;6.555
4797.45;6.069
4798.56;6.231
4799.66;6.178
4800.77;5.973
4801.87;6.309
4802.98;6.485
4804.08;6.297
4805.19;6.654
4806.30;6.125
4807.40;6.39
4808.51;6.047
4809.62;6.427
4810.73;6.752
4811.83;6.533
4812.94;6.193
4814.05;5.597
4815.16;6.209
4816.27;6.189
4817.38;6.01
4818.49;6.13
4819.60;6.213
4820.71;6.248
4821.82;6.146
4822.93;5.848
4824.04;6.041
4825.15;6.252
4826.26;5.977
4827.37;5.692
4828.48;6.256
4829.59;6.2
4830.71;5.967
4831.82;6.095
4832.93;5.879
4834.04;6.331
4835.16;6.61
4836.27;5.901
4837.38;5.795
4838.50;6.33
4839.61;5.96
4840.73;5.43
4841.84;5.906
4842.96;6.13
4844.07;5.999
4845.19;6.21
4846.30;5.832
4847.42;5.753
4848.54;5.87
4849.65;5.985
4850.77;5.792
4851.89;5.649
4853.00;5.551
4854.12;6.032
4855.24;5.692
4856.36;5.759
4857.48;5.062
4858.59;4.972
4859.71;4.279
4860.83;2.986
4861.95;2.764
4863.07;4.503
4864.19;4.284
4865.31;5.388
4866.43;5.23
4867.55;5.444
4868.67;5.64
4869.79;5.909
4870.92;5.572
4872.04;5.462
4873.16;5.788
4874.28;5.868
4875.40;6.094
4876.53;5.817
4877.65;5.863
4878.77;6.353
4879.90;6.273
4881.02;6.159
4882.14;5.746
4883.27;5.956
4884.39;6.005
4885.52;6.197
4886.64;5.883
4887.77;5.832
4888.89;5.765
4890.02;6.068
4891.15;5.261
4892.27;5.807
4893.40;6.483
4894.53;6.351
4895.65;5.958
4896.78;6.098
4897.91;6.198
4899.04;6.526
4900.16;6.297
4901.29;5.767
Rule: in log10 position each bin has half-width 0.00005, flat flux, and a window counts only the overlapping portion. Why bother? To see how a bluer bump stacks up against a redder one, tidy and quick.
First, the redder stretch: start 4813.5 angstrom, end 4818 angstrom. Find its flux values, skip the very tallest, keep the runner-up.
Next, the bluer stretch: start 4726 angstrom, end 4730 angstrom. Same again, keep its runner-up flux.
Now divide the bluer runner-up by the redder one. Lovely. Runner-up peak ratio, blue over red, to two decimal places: 1.02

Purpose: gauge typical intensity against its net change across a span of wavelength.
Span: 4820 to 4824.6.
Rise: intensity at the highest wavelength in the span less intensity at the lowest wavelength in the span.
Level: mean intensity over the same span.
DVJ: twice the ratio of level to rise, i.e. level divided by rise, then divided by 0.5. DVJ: -59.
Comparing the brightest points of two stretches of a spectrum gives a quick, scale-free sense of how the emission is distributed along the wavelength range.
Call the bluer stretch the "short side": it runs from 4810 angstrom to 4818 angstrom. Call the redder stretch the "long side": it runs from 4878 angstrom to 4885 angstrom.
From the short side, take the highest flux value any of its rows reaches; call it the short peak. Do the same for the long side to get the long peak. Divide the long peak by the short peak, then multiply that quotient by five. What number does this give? 4.70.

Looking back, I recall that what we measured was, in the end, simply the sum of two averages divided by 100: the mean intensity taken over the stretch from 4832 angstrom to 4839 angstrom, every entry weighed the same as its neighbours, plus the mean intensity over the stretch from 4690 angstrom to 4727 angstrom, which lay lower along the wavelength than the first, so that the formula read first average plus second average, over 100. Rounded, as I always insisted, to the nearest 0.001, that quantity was 0.126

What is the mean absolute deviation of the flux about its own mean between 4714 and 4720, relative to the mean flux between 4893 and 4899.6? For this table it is 0.03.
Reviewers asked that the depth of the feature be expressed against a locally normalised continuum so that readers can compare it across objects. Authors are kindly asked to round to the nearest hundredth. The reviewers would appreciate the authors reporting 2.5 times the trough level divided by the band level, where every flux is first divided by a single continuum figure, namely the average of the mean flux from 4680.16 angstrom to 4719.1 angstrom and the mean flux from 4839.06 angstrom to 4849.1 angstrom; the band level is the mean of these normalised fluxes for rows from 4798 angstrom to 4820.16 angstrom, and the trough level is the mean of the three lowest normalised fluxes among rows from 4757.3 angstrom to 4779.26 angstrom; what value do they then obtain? 2.34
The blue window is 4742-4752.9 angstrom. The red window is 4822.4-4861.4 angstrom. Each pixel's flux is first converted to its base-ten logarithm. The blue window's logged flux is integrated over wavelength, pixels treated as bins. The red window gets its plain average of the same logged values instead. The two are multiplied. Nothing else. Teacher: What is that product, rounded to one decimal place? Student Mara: 6.6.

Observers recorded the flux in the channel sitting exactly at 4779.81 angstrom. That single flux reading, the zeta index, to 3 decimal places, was 6.350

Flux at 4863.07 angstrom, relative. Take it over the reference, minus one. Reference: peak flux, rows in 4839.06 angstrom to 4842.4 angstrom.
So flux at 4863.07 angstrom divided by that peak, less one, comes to -0.24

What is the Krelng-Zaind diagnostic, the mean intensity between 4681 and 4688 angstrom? 6.44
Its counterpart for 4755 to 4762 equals 6.34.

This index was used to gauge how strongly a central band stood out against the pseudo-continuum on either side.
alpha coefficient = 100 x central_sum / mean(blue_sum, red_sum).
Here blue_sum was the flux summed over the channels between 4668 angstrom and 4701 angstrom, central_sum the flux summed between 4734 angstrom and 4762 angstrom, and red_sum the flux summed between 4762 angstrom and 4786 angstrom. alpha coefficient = 95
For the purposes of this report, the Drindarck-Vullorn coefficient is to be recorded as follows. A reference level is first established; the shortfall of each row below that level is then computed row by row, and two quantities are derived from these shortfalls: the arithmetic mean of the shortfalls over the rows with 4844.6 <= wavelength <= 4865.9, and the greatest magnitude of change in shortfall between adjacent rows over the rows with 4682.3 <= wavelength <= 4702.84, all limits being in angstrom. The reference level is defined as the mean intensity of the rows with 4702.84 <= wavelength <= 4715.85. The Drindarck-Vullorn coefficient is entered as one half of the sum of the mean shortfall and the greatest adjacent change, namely 1.2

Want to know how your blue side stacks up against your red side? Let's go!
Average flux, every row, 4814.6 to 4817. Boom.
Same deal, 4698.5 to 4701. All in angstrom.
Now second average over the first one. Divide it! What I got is 1.03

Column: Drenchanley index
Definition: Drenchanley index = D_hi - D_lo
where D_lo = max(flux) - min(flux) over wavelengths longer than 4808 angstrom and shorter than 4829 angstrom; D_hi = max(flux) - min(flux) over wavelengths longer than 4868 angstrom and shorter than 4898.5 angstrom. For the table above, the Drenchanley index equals 0.07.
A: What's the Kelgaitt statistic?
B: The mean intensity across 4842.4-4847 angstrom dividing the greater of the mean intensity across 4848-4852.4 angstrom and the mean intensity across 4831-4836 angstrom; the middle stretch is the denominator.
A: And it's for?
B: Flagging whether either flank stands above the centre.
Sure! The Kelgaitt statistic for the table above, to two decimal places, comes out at 1.03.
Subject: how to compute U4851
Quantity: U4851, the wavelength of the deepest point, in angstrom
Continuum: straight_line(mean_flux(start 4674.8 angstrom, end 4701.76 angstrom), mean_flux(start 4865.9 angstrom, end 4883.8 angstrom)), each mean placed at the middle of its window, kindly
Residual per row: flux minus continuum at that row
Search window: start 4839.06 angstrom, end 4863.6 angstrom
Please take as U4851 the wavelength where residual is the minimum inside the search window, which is 4861.95 angstrom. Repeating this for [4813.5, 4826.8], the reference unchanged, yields 4814.05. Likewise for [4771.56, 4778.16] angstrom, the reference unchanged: 4773.21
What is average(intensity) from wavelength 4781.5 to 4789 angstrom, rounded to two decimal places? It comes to 6.30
